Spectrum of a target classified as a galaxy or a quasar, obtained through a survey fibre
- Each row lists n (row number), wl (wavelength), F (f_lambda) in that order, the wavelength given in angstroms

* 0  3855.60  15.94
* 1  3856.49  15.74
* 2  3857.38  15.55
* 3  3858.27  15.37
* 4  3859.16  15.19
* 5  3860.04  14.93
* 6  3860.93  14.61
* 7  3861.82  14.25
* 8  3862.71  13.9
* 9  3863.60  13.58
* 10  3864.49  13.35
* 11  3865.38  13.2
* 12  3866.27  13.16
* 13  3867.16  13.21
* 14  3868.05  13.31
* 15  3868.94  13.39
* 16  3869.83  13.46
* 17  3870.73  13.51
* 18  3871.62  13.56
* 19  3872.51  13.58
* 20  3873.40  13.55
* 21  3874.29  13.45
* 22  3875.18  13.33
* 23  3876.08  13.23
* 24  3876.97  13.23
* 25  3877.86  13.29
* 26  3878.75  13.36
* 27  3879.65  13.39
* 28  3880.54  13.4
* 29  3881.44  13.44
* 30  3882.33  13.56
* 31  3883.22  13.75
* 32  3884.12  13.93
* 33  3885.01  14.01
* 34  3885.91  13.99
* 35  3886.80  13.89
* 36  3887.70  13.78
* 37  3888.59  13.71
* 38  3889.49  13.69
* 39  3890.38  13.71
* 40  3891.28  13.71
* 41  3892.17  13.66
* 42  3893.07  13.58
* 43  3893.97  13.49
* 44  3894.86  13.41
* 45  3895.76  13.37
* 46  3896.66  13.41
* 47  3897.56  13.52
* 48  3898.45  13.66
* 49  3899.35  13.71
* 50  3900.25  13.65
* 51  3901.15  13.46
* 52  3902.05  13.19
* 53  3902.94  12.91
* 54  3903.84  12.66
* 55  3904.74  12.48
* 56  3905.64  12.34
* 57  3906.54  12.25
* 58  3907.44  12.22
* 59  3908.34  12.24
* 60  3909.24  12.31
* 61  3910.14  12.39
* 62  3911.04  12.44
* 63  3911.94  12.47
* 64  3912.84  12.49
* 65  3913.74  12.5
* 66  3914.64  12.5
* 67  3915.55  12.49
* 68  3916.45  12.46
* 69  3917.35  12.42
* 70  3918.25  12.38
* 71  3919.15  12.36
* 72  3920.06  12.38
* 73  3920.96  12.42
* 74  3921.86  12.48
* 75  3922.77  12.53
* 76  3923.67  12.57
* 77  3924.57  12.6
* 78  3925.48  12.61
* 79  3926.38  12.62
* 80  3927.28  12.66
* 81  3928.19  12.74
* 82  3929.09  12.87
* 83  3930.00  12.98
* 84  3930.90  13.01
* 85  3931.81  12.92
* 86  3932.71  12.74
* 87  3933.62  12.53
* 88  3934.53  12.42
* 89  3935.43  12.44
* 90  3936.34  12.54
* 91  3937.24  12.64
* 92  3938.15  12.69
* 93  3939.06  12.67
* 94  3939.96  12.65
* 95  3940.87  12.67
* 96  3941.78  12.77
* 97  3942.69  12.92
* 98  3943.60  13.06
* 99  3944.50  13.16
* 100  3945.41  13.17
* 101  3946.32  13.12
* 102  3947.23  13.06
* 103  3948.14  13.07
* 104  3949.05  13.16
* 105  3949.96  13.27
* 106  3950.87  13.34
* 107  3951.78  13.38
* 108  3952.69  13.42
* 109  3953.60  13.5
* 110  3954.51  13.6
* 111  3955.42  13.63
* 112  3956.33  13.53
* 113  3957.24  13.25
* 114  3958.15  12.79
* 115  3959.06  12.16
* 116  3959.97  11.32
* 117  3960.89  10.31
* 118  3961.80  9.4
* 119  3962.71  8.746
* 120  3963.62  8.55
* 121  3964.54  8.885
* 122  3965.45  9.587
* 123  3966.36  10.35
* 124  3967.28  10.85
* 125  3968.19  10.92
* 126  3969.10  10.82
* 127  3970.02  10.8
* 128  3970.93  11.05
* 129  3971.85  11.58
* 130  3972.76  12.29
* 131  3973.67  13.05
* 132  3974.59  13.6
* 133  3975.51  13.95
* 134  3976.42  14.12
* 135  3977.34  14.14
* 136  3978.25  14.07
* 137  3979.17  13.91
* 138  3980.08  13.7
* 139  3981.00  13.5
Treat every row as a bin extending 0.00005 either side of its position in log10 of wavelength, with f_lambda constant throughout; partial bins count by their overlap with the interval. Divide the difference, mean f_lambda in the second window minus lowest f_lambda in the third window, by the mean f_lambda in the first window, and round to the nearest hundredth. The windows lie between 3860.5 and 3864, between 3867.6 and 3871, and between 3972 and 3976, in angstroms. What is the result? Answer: 0.08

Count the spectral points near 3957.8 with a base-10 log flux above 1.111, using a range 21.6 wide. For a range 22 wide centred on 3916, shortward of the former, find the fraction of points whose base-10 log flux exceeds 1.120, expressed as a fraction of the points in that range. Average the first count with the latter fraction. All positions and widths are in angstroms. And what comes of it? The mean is 6.0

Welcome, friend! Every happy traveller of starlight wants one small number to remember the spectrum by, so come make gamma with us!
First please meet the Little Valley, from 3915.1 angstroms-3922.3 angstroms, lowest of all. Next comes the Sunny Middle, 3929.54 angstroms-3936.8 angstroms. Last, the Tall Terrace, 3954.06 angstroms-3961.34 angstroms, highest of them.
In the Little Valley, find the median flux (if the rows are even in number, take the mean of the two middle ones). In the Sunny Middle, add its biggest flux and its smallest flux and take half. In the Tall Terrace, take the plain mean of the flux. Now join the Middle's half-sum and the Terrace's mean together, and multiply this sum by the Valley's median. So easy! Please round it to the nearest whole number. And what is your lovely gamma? 314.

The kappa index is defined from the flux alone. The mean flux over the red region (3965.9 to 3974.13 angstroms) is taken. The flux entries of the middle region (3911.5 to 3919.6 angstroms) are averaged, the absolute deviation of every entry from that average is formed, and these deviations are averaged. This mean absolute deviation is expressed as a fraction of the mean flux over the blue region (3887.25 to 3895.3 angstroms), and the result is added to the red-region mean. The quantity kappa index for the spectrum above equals 11.3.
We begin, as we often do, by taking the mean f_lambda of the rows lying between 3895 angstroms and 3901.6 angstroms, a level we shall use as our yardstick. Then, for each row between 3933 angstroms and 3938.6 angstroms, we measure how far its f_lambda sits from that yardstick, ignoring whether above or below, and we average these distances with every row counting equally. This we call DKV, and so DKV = 1.0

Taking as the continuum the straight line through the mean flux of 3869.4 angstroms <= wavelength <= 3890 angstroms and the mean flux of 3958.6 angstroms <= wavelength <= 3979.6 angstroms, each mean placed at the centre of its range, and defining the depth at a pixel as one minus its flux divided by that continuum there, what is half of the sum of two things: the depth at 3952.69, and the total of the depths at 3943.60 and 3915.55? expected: -0.095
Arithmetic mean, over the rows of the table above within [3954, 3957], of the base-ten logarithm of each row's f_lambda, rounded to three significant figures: 1.13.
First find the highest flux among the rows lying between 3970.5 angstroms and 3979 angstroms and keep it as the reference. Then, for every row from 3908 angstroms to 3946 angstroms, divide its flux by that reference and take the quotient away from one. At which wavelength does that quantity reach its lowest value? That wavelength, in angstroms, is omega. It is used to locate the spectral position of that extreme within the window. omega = 3945.41 angstroms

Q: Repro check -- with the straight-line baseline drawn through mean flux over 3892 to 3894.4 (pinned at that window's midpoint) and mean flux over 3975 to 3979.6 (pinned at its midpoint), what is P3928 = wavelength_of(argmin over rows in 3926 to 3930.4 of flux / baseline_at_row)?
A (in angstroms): 3926.38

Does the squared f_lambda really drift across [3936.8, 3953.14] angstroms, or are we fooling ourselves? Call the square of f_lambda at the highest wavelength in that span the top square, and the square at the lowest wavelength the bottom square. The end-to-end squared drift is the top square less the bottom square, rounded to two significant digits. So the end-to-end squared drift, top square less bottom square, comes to 20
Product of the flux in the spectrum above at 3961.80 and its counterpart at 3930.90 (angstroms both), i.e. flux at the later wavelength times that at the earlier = 122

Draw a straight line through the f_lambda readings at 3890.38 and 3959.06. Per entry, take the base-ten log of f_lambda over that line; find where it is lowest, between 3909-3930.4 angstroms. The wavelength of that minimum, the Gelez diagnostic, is 3909.24 angstroms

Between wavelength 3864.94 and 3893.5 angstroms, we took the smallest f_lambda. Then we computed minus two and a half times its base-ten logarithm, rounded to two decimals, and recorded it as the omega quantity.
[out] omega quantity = -2.80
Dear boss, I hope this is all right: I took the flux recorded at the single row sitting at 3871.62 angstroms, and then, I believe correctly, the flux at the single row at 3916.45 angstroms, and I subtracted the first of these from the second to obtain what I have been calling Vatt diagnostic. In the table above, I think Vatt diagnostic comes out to -1.1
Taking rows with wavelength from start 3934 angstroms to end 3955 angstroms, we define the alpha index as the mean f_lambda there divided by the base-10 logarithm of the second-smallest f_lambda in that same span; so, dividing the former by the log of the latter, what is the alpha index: 11.9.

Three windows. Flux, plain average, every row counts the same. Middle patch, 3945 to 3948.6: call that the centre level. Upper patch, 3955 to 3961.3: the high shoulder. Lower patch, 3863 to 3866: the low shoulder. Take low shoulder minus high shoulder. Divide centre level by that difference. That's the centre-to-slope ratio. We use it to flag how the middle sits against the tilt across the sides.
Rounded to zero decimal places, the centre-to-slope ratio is 14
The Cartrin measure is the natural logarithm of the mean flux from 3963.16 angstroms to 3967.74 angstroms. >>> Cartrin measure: 2.266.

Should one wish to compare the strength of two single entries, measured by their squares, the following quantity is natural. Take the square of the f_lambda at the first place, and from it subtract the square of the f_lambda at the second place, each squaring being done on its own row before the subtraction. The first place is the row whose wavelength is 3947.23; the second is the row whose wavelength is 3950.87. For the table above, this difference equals -7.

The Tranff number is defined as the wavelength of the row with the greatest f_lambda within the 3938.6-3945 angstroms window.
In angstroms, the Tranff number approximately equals 3944.50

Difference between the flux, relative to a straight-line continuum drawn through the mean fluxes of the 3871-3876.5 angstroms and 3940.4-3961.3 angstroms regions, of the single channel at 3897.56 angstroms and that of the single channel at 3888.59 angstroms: -0.01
